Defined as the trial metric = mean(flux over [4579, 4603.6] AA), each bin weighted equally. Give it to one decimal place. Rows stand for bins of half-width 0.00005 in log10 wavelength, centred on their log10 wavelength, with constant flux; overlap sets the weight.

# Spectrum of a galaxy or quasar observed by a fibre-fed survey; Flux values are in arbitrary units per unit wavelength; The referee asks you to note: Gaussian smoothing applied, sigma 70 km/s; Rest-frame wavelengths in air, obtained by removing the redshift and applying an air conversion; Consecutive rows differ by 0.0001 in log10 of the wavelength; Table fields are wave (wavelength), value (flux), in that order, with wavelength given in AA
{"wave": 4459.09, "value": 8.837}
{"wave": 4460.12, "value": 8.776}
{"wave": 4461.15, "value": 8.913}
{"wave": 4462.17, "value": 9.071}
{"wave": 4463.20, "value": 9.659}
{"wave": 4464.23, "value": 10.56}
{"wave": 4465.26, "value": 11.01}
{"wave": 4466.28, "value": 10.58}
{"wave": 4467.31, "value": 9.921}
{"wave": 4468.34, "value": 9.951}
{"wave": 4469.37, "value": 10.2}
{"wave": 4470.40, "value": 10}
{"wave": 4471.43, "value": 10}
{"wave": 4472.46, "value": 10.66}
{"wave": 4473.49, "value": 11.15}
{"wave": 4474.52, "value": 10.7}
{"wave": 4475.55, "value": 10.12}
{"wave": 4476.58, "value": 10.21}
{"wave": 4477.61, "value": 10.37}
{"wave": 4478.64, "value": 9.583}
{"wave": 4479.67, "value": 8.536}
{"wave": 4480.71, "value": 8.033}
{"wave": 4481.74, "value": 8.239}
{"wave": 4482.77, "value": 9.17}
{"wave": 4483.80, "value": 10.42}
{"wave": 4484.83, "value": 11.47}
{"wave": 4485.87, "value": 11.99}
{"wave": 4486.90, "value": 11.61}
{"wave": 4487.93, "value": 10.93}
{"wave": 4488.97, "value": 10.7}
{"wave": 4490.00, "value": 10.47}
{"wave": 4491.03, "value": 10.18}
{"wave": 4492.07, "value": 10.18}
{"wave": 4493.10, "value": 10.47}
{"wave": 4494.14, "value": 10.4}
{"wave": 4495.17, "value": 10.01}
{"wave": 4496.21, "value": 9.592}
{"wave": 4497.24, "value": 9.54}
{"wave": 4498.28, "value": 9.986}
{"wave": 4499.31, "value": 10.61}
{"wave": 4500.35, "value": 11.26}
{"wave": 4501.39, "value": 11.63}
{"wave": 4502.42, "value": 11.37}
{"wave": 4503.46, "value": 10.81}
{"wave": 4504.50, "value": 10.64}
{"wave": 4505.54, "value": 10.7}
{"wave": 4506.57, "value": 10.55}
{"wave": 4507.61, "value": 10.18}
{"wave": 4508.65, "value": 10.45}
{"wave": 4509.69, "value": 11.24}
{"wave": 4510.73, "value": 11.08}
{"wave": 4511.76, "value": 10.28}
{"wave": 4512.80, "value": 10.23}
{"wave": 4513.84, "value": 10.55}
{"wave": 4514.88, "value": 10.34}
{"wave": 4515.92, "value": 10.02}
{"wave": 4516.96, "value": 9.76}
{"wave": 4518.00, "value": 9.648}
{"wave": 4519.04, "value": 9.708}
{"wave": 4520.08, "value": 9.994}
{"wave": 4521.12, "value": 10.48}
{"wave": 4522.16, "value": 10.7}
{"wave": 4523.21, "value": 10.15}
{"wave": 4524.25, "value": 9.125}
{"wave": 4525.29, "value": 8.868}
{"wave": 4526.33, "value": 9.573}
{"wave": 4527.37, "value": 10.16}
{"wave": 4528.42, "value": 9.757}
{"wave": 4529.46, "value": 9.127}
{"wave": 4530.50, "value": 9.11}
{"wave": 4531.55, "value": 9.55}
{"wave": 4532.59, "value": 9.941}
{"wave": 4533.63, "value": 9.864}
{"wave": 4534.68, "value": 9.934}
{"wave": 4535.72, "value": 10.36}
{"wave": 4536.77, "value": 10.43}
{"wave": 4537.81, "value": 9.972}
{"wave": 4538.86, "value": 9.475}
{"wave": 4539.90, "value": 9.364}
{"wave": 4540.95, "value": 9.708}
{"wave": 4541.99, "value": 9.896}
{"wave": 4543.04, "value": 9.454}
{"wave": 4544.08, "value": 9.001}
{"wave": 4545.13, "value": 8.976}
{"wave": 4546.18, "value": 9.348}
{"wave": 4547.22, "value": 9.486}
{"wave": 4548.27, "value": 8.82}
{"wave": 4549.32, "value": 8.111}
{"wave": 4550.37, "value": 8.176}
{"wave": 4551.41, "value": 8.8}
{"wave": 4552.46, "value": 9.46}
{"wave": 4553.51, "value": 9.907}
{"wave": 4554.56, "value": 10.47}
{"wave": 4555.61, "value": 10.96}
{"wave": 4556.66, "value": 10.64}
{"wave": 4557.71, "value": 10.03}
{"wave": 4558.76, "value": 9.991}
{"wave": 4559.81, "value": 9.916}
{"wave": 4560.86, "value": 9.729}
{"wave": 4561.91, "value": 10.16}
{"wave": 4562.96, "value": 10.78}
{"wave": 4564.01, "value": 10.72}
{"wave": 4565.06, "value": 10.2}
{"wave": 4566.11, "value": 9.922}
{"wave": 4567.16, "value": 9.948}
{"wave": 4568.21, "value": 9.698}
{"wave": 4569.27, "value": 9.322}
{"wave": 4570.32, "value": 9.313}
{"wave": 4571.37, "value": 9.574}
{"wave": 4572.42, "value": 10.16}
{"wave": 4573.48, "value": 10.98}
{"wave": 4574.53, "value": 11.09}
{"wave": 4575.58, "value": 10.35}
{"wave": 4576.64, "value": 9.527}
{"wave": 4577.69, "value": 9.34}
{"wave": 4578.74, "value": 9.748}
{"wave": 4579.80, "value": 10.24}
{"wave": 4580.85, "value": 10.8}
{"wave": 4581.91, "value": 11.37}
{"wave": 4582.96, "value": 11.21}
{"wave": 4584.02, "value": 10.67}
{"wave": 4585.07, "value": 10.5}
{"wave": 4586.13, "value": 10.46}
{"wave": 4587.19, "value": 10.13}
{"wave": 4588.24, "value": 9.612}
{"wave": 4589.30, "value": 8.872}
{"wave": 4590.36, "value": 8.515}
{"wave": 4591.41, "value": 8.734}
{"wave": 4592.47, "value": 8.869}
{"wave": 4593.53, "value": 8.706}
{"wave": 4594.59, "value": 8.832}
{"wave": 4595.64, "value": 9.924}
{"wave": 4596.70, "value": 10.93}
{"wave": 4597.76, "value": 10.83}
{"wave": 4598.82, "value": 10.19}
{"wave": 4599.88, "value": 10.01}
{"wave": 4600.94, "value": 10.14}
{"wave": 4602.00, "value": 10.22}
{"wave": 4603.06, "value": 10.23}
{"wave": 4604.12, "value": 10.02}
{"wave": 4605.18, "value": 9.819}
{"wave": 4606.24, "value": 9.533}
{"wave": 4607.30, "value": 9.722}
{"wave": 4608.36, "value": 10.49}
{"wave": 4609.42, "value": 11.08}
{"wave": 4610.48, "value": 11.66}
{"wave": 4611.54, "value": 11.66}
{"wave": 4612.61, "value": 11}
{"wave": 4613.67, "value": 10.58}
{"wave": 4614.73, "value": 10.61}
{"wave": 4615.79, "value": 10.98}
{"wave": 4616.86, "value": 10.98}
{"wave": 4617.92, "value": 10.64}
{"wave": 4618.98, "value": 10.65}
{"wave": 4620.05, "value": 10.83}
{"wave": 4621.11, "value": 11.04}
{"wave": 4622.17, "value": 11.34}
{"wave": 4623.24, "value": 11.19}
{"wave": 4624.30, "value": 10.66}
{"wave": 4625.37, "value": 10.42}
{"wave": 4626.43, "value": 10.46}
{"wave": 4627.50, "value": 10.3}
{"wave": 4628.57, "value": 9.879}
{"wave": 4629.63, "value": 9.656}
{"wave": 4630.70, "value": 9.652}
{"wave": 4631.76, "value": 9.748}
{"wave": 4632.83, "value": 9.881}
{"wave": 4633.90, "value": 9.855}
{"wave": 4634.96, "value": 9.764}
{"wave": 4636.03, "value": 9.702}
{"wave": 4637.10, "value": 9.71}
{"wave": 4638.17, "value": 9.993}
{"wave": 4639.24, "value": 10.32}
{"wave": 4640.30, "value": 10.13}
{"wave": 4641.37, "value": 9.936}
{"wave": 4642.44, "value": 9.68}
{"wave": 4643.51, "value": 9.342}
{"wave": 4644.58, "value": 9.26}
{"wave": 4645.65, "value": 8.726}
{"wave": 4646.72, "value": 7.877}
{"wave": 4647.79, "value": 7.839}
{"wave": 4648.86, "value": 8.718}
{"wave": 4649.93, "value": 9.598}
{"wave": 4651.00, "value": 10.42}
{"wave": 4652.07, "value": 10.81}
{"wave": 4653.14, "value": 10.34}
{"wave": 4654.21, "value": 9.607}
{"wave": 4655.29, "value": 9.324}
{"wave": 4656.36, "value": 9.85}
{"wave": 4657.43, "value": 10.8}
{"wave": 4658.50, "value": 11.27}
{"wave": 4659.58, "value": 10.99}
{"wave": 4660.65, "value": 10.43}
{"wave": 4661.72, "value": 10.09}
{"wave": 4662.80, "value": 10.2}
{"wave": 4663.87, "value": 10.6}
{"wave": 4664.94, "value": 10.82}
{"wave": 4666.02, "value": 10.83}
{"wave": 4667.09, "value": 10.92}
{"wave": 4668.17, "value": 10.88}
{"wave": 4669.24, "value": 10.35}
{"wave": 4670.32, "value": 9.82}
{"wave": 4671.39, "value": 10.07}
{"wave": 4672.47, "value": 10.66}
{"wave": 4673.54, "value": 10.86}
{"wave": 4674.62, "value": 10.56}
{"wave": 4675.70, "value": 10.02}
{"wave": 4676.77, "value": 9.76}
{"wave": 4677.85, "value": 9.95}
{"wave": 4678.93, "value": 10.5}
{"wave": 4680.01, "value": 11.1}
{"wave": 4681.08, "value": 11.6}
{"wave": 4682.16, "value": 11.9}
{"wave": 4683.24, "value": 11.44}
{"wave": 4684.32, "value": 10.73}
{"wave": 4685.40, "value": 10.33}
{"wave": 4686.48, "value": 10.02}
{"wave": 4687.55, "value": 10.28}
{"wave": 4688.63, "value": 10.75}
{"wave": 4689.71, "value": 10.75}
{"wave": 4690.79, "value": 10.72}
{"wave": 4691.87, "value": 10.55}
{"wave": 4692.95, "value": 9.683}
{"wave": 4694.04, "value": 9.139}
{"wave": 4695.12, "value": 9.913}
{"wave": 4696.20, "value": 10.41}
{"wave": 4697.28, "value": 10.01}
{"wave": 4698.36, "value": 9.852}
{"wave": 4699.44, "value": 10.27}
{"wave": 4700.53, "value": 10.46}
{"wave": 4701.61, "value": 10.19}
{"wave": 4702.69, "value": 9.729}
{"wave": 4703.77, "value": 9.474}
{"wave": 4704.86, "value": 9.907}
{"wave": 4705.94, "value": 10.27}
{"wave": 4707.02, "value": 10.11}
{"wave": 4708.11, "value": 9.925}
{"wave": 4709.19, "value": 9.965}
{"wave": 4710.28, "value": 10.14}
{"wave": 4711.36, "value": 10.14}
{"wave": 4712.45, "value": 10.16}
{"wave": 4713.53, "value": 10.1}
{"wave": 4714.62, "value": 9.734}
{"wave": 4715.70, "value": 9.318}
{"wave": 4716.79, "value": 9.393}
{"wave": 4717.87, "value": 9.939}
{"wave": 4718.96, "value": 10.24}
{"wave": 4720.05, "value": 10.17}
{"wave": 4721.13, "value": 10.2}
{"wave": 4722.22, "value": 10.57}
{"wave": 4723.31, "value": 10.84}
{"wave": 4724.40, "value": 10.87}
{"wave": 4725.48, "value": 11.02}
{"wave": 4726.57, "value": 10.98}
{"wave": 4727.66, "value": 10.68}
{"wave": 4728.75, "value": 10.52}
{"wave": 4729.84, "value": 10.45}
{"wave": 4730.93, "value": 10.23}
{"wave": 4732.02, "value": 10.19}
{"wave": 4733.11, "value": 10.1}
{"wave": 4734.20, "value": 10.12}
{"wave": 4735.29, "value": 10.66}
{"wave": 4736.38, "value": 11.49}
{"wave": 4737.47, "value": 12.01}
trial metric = 10.0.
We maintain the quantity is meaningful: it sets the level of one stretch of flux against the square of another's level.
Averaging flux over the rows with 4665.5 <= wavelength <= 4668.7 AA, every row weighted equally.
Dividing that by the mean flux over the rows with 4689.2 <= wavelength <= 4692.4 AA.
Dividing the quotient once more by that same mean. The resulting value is 0.095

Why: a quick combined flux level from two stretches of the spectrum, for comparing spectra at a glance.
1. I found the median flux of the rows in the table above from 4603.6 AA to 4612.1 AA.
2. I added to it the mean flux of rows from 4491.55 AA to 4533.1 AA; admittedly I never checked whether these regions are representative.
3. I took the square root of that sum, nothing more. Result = 4.52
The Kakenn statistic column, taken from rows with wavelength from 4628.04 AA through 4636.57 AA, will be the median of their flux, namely 9.8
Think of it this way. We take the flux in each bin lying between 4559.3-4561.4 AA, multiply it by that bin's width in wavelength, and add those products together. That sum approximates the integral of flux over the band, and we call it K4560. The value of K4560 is 20.6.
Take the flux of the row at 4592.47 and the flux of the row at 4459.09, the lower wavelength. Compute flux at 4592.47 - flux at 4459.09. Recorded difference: 0.0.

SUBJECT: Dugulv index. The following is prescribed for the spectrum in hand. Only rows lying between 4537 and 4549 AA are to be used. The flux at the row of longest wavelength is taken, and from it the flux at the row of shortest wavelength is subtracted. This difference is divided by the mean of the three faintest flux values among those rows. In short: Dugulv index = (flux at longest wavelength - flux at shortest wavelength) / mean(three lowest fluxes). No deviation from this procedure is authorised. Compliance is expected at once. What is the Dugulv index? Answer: -0.13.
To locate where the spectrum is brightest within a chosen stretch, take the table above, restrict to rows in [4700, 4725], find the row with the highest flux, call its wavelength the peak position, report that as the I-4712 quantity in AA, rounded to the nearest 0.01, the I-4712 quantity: 4724.40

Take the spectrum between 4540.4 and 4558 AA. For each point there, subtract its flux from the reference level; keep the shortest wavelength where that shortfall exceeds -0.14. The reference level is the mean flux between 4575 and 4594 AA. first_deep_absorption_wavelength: 4540.95 AA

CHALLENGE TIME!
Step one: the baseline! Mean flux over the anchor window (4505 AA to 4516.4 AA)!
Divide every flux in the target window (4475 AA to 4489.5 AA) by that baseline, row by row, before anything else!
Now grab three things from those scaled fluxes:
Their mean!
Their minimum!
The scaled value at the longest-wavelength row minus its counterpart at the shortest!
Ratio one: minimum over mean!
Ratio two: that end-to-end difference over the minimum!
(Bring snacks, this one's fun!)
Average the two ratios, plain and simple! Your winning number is 0.43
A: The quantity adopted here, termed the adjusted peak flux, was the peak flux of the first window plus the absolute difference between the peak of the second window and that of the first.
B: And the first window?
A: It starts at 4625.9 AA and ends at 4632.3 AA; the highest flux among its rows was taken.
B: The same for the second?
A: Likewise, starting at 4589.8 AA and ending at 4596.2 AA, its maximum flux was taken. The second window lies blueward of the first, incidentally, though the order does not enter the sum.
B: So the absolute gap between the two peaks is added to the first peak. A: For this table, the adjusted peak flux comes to 11.0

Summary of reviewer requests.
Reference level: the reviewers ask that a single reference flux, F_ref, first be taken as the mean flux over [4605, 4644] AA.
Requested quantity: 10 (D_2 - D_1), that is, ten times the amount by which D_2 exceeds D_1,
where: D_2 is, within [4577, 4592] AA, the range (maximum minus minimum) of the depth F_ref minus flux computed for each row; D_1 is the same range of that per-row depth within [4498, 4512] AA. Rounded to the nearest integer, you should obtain 12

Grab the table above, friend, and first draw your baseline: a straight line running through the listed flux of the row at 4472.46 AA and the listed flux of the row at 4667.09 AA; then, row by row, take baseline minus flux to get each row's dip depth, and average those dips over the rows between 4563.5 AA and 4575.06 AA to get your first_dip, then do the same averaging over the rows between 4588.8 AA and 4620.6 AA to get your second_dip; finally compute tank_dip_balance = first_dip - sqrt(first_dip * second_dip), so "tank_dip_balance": 0.02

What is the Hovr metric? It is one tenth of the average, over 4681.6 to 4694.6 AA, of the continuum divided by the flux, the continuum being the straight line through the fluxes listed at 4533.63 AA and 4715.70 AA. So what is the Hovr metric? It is 0.090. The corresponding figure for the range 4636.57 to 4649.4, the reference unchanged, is 0.103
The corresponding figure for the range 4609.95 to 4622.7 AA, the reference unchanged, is 0.088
